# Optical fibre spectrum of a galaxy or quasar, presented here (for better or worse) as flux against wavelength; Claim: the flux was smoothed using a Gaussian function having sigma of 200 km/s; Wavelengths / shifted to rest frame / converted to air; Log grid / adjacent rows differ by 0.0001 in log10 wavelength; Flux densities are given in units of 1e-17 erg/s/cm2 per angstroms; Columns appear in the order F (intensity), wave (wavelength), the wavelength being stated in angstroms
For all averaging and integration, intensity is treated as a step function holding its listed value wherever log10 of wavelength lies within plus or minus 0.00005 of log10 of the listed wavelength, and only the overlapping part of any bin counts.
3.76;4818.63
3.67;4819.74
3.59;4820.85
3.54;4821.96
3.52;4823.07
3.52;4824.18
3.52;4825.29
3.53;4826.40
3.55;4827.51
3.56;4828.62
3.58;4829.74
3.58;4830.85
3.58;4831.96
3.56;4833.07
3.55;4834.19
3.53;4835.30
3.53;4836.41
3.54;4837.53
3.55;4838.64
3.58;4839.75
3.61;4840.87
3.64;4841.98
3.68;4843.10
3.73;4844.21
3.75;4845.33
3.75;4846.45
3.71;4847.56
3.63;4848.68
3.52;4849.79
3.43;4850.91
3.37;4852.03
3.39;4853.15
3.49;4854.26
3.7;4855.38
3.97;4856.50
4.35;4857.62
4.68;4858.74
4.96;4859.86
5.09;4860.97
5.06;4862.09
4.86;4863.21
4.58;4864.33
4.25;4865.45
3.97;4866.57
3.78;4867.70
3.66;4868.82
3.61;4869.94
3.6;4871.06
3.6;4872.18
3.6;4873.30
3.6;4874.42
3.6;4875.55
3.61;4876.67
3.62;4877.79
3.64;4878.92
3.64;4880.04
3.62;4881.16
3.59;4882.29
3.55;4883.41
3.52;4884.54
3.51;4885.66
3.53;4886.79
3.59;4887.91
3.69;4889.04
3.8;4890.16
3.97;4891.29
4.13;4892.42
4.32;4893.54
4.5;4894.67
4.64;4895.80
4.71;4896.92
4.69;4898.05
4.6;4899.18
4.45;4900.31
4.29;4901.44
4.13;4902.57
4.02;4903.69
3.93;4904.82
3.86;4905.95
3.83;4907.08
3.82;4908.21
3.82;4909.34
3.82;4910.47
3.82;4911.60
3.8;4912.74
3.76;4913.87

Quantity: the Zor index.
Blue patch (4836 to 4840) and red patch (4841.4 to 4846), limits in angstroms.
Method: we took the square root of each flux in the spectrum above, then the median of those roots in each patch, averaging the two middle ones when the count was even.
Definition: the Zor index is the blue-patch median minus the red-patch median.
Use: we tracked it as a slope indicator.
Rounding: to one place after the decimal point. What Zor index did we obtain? 0.0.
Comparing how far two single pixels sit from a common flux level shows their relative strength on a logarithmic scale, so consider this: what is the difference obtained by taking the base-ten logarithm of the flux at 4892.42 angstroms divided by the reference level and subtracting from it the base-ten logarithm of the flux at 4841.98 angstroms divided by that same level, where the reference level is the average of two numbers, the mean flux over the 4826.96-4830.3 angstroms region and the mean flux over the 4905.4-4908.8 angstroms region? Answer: 0.05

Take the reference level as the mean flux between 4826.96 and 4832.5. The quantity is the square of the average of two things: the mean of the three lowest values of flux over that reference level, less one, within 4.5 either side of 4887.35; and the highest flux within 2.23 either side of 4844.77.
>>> 3.49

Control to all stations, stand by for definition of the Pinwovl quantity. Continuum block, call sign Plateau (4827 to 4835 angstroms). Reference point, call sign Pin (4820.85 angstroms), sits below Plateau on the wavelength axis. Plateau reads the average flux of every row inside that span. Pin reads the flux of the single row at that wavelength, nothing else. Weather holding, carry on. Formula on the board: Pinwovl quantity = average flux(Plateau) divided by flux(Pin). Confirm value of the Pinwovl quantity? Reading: 0.99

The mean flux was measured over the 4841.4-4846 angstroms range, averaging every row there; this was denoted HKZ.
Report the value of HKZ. 3.70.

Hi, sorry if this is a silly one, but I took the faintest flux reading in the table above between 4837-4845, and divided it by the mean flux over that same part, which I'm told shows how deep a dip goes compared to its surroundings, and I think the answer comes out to 0.98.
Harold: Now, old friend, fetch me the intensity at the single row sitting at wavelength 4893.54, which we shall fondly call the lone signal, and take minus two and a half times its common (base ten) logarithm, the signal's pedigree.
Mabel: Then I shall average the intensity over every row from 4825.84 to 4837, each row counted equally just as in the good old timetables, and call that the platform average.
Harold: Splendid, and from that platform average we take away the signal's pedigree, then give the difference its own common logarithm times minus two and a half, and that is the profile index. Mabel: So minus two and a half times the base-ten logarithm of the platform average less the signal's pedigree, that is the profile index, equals -1.78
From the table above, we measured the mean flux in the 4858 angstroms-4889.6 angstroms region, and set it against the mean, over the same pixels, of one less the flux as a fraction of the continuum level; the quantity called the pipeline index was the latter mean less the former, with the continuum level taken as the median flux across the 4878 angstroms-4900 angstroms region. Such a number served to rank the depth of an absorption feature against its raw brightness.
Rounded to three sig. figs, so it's -3.98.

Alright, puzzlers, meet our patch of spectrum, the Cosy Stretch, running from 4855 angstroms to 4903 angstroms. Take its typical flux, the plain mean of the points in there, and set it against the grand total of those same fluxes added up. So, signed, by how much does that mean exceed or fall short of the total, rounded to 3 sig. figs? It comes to -170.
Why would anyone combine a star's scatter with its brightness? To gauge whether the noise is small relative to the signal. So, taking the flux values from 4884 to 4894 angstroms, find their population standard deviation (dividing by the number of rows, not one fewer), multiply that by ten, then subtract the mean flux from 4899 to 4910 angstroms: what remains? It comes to -1.3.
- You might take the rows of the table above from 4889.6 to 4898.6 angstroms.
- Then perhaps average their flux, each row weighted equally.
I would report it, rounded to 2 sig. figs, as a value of 4.3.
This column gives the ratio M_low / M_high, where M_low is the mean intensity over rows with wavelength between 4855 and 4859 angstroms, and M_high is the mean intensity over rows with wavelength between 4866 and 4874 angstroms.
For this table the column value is 1.13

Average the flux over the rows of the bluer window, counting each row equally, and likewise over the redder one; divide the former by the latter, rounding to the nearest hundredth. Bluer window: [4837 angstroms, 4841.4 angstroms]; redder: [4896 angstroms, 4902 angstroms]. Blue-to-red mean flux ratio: 0.78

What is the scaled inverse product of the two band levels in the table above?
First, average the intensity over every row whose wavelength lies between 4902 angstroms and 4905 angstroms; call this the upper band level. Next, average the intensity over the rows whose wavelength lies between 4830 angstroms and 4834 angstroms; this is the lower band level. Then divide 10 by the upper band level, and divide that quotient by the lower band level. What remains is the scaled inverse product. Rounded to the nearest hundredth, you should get 0.69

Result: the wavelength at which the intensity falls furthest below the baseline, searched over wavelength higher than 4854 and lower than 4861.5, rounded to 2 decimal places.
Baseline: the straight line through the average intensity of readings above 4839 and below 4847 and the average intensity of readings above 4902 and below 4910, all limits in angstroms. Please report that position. 4854.26 angstroms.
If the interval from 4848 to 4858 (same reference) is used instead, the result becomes 4852.03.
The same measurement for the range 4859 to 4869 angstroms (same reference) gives 4868.82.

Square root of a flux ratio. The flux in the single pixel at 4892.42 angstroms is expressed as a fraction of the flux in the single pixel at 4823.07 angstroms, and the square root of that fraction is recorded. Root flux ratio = 1.08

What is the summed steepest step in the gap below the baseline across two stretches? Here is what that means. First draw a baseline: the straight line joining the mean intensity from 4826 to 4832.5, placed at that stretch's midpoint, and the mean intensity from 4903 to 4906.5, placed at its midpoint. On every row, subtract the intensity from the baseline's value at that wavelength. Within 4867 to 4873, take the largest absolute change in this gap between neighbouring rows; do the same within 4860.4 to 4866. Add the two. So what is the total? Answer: 0.46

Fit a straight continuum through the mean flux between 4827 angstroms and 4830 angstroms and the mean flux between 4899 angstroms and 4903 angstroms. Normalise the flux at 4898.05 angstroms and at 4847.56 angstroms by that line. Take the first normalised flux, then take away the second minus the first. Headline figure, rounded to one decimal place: 1.2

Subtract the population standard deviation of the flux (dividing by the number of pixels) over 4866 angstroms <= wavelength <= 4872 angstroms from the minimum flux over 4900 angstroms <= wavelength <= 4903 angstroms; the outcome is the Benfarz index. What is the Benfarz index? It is 4.0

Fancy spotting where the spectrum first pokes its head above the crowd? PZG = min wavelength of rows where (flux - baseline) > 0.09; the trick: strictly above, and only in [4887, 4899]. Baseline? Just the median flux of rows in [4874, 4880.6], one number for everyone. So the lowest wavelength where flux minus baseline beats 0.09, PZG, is 4890.16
